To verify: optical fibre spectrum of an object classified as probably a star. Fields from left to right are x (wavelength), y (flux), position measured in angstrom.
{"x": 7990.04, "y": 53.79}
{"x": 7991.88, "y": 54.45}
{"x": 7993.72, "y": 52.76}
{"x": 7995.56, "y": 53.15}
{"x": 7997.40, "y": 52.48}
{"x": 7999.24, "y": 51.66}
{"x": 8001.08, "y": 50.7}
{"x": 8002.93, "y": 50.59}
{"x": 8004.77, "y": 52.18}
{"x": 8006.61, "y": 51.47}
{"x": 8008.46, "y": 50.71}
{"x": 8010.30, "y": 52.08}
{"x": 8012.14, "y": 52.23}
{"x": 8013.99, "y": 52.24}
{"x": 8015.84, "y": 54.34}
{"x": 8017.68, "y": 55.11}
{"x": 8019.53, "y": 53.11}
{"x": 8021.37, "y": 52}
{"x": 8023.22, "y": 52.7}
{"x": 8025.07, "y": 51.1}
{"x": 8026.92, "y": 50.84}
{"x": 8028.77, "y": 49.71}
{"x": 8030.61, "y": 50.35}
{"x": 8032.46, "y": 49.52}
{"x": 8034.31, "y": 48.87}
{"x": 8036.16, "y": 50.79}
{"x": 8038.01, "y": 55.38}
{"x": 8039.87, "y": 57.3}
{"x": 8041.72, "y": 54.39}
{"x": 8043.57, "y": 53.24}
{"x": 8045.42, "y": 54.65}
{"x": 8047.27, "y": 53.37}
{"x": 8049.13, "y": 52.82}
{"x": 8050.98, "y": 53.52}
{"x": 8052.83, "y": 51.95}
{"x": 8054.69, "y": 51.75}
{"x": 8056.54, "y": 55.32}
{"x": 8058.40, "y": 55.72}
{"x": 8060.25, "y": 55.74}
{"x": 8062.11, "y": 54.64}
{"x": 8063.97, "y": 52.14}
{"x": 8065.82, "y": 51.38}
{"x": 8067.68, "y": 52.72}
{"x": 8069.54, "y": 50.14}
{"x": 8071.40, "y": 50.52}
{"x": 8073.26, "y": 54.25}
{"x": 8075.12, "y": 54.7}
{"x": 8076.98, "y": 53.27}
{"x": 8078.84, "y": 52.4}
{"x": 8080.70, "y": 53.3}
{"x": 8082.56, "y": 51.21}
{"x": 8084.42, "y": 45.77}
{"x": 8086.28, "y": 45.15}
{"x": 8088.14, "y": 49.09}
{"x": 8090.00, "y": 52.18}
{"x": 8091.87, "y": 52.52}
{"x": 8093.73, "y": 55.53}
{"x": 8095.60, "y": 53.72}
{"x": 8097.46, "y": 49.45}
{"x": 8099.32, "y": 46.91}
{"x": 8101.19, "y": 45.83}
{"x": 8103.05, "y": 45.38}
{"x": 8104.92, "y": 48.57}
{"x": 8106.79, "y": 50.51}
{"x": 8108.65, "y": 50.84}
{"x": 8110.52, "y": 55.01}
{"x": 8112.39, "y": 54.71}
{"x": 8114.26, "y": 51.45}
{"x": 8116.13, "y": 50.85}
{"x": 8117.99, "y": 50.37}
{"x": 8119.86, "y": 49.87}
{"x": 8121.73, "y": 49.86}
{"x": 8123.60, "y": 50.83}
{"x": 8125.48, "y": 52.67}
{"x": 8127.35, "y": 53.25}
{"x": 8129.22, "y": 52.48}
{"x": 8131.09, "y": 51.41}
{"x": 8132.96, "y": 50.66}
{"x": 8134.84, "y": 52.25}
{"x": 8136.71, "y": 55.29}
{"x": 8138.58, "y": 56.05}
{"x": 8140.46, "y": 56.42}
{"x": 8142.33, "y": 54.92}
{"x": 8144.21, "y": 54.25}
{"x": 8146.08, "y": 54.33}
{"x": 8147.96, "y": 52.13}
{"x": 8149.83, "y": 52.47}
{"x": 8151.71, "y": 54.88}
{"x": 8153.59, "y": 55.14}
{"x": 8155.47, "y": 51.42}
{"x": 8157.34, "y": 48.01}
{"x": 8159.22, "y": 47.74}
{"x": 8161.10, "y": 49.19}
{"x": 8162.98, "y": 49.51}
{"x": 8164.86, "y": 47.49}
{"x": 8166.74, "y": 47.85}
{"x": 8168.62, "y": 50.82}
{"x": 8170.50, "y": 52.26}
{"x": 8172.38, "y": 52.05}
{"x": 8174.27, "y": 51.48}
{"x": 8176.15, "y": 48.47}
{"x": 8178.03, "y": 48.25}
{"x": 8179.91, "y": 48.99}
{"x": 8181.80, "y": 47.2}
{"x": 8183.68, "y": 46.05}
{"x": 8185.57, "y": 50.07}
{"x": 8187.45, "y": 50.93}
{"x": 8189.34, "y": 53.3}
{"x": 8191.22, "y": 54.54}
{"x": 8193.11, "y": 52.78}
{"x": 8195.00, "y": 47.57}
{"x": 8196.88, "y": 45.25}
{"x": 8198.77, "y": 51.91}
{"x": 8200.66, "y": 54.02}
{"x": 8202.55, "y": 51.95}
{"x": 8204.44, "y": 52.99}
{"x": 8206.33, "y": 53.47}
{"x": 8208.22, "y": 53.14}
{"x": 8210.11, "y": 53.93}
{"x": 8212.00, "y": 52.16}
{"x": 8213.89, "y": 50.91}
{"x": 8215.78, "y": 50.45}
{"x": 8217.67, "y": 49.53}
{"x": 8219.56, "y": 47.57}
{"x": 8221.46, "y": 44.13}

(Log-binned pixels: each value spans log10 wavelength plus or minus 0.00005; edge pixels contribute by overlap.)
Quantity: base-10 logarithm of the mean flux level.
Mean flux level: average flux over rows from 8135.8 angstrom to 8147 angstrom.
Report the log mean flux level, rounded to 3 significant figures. 1.74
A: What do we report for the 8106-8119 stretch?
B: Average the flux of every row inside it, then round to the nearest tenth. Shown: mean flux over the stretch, 52.0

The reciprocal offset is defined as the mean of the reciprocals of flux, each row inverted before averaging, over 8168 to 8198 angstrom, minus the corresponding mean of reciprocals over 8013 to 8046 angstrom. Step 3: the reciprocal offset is 0.0010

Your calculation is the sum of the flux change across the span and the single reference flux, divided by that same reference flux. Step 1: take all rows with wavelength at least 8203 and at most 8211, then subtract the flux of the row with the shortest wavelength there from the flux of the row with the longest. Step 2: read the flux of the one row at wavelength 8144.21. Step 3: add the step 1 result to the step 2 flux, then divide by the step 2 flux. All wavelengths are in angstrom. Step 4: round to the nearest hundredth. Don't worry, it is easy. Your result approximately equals 1.02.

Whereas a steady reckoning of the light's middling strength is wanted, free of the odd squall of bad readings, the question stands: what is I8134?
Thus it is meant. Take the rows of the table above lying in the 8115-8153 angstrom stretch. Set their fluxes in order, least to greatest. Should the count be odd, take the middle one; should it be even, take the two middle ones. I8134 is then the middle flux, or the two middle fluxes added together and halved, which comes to 52.5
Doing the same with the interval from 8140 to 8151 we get 54.3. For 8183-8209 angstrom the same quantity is 52.4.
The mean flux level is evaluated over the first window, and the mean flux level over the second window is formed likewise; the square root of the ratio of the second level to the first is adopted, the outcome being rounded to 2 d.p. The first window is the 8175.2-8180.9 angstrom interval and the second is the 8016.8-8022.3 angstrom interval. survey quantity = 1.05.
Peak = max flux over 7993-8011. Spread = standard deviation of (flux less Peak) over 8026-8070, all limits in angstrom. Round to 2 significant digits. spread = 2.3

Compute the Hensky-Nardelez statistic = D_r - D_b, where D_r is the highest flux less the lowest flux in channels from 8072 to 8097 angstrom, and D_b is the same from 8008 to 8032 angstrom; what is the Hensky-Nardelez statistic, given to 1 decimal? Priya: 5.0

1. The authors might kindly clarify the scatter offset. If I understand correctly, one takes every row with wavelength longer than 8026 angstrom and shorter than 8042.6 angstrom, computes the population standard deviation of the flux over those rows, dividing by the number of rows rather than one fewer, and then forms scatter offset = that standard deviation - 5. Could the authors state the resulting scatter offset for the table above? -2.2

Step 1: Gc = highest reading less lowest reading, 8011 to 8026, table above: 4.0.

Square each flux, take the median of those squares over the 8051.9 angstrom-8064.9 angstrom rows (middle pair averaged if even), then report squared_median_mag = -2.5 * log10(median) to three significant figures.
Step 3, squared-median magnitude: -8.69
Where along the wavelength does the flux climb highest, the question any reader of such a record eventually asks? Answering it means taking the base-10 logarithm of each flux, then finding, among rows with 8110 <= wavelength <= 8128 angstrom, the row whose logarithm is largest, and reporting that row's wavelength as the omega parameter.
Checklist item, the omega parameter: 8110.52 angstrom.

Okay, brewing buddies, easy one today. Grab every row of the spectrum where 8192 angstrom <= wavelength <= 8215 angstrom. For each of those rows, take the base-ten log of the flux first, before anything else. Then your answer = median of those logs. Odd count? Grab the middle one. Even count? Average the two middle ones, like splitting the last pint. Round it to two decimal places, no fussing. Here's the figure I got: 1.72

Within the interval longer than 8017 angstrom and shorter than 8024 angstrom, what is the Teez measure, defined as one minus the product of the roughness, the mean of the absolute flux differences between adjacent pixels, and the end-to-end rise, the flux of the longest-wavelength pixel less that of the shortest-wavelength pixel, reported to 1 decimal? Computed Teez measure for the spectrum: 4.1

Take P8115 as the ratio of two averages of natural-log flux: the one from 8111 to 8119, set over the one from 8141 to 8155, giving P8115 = 0.99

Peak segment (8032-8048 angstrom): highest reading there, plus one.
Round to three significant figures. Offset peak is 58.3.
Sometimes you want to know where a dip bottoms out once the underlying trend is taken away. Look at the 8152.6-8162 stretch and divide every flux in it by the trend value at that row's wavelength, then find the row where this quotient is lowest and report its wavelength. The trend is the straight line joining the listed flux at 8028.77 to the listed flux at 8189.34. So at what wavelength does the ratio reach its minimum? 8159.22 angstrom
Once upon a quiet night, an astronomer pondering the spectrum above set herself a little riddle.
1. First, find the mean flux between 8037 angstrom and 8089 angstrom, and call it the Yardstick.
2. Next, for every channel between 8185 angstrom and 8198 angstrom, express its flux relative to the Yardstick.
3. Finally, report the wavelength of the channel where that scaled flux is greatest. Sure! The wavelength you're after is 8191.22 angstrom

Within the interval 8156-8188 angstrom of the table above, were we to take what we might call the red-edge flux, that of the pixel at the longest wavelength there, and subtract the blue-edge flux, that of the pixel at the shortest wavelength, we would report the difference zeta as 2.9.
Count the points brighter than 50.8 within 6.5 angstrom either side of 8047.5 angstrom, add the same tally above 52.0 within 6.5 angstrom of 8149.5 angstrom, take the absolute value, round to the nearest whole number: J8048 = 13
